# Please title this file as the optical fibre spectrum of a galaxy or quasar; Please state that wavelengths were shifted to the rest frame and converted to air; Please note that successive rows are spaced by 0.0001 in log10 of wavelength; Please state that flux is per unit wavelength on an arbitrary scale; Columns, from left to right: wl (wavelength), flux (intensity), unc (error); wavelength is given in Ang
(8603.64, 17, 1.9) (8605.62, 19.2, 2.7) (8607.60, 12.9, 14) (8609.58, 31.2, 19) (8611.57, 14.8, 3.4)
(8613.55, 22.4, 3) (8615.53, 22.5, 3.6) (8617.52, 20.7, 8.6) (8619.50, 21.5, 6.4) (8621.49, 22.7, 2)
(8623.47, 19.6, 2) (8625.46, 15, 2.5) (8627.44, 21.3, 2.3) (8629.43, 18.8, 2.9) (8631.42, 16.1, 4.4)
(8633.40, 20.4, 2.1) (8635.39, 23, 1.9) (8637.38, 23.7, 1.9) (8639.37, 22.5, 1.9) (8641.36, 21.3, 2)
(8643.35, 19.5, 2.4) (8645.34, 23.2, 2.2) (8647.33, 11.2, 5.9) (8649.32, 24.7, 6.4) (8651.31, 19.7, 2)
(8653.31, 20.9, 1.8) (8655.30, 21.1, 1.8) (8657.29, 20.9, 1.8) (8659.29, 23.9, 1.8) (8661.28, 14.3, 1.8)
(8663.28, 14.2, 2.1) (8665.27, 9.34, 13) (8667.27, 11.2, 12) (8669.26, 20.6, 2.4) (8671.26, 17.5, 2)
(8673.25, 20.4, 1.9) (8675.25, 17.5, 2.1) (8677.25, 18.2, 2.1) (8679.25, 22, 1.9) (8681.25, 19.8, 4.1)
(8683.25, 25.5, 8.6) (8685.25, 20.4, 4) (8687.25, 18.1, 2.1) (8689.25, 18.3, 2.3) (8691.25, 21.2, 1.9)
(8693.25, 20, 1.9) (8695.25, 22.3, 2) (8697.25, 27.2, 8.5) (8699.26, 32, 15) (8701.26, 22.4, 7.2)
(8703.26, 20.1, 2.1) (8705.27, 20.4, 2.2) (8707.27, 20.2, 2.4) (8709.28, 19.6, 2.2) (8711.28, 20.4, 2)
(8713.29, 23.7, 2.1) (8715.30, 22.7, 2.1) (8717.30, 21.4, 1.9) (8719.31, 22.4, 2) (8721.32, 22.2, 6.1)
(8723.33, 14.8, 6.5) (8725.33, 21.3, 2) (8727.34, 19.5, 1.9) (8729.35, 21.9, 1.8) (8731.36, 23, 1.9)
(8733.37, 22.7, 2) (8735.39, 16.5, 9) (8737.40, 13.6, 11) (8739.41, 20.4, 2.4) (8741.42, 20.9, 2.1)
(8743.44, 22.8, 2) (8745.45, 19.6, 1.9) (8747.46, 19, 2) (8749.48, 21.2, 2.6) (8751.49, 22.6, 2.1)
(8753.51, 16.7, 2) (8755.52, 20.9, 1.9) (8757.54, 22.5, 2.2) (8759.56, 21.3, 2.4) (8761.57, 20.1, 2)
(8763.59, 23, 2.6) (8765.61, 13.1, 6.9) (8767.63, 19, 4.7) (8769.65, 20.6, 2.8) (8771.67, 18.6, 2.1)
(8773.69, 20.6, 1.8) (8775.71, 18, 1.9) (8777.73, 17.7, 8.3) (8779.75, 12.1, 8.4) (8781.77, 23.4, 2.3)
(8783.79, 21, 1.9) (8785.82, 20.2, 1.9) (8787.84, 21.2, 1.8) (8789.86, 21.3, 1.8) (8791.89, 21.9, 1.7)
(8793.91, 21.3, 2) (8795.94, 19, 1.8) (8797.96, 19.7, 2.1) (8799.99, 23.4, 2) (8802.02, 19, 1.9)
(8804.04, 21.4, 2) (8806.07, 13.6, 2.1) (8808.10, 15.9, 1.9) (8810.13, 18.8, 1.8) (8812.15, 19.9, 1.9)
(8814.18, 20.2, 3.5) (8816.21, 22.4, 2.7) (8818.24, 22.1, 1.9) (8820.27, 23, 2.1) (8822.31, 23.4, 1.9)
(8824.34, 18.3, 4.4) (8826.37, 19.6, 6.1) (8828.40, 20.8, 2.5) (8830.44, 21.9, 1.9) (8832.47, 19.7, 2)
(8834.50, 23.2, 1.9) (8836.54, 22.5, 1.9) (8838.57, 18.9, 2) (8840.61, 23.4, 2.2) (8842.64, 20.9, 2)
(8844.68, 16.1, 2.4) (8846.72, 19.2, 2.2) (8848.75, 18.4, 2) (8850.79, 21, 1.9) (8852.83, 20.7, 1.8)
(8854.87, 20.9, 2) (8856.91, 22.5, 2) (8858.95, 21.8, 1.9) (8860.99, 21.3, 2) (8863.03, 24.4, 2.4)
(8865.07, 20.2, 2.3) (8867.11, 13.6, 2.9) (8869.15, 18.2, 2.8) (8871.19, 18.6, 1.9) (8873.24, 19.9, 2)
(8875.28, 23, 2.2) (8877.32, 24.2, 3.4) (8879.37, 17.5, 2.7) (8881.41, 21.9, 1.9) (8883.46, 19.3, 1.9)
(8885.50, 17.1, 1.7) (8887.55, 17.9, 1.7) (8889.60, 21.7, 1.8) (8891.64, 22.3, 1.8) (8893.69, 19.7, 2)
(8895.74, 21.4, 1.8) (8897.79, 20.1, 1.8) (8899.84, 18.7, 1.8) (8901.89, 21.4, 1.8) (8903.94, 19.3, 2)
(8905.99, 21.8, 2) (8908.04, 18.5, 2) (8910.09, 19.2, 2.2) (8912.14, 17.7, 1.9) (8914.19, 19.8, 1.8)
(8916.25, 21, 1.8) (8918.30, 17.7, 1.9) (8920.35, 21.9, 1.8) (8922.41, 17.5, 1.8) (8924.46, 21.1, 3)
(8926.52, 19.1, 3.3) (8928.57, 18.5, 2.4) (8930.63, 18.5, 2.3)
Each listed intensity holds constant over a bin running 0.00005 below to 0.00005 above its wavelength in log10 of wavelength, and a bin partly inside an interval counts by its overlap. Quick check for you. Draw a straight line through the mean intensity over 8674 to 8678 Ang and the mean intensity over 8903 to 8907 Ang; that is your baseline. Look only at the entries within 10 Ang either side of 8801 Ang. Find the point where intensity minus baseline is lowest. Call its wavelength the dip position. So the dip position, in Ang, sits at 8806.07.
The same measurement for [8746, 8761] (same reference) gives 8753.51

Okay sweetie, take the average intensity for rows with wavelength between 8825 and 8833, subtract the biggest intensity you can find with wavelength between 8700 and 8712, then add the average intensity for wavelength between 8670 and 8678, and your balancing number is 16.5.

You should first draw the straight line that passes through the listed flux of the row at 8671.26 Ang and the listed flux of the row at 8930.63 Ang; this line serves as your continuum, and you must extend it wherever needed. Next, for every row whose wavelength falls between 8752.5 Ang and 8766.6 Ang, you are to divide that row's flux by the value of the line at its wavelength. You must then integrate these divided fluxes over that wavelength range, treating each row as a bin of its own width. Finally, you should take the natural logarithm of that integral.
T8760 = 2.74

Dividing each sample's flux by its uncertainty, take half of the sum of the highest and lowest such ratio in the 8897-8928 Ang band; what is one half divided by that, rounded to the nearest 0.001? 0.056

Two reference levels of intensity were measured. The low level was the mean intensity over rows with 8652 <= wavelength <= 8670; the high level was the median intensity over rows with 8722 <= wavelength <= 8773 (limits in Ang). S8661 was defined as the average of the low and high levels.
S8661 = 18.99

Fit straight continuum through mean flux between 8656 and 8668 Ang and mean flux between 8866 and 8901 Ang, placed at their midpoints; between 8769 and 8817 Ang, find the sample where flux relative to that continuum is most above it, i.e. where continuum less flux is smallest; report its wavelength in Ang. 8781.77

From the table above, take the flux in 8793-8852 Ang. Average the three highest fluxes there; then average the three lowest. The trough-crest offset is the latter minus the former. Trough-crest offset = -8.2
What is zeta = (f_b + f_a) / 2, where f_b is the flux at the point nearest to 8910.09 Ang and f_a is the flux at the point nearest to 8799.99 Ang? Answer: 21.3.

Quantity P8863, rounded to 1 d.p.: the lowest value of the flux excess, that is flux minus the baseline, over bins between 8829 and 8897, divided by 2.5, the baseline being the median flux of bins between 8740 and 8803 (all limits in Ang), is -2.8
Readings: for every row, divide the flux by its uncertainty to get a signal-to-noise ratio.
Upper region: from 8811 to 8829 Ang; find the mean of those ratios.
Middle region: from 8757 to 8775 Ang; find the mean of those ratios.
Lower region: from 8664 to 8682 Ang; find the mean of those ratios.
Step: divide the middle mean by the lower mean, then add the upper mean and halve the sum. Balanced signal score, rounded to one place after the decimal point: 4.7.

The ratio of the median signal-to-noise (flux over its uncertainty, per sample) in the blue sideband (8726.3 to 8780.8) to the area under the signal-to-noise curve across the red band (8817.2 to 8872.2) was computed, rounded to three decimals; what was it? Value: 0.018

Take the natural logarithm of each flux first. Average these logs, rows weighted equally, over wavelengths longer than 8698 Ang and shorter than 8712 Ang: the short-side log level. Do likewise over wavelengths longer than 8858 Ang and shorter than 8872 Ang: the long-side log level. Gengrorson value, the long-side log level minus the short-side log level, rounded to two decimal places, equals -0.12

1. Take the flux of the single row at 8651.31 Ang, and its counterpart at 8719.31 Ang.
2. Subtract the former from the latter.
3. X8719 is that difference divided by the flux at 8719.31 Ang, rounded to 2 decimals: 0.12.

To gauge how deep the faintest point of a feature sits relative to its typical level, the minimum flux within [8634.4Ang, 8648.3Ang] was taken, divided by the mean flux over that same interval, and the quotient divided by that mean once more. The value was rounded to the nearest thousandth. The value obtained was 0.026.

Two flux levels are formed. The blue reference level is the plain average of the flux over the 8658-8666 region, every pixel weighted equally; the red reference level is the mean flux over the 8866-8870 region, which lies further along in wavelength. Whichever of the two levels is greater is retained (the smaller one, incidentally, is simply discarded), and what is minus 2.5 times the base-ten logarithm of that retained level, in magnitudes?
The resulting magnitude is -3.00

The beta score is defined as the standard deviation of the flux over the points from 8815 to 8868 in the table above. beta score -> 2.4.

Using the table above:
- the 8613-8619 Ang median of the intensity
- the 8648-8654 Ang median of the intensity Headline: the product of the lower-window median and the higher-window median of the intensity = 468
